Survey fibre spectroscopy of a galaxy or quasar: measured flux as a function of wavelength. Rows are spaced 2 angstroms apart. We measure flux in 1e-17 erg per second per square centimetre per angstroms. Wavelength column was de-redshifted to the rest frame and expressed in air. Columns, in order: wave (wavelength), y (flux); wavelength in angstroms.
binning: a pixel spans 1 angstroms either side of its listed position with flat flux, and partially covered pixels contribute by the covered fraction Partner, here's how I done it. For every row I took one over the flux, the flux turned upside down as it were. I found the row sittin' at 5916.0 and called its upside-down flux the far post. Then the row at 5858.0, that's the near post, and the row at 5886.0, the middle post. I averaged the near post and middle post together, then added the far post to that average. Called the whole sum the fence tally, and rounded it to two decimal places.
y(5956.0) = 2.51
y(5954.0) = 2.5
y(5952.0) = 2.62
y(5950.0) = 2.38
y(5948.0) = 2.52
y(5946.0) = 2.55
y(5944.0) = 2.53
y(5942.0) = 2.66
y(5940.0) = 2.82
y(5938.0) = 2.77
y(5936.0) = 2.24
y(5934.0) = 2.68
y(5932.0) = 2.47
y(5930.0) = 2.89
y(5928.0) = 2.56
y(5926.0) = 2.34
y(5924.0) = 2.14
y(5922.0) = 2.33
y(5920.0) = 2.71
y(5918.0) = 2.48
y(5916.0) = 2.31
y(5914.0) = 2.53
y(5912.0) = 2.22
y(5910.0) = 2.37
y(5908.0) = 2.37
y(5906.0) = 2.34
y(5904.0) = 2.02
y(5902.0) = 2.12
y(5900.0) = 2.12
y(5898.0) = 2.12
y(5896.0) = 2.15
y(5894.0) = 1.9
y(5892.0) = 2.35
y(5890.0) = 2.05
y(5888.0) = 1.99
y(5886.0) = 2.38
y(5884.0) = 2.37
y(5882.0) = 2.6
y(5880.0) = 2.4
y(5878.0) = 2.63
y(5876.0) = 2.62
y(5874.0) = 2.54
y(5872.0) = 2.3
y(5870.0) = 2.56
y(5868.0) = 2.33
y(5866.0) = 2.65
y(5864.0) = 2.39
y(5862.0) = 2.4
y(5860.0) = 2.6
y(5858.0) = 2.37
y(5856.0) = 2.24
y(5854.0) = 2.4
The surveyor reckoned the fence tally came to 0.85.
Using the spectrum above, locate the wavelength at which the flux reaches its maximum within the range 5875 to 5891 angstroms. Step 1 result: 5878.0 angstroms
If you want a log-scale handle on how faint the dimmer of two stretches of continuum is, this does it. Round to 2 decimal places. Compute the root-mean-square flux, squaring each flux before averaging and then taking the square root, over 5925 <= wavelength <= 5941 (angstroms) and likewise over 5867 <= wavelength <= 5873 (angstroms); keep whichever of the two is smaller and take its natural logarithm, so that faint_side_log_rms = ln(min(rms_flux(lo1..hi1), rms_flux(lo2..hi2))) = 0.88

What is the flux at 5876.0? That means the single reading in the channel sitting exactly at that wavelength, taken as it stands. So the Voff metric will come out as 2.62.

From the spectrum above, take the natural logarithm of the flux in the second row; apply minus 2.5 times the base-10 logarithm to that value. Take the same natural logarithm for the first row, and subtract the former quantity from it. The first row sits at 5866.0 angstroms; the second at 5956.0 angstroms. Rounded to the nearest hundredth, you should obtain 0.88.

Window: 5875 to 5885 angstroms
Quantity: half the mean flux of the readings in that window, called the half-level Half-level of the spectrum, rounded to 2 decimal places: 1.26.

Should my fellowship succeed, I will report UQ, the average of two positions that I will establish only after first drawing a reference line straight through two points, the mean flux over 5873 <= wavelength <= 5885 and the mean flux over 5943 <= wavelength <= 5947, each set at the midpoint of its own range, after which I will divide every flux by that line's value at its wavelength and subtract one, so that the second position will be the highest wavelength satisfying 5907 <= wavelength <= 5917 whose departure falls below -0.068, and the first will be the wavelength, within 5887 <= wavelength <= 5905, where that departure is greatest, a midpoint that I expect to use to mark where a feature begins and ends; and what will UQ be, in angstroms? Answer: 5904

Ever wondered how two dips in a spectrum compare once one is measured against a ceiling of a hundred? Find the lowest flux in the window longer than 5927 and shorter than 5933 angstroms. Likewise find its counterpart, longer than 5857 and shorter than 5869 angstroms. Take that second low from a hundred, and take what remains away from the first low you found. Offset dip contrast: -95.2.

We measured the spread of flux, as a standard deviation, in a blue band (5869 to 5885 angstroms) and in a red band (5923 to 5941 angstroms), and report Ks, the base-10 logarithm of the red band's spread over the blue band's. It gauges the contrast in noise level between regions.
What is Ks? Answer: 0.32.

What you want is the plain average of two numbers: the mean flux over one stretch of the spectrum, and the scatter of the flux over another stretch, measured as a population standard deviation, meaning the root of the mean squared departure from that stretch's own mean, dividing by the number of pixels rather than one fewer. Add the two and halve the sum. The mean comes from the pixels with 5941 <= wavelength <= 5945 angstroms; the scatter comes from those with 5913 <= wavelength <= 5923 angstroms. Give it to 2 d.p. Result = 1.37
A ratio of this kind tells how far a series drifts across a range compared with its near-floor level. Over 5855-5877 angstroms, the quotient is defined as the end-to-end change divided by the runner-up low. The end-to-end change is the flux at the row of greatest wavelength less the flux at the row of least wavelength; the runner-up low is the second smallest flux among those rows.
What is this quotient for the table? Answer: 0.17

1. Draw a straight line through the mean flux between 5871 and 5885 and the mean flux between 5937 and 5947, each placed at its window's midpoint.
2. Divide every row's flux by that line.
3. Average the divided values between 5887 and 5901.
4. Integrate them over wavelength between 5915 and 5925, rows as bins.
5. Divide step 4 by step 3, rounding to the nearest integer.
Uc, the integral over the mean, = 11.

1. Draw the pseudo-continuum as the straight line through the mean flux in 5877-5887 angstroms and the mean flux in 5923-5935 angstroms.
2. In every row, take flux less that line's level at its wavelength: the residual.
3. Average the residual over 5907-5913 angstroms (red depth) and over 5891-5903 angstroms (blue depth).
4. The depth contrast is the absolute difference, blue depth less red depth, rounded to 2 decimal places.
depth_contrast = 0.18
